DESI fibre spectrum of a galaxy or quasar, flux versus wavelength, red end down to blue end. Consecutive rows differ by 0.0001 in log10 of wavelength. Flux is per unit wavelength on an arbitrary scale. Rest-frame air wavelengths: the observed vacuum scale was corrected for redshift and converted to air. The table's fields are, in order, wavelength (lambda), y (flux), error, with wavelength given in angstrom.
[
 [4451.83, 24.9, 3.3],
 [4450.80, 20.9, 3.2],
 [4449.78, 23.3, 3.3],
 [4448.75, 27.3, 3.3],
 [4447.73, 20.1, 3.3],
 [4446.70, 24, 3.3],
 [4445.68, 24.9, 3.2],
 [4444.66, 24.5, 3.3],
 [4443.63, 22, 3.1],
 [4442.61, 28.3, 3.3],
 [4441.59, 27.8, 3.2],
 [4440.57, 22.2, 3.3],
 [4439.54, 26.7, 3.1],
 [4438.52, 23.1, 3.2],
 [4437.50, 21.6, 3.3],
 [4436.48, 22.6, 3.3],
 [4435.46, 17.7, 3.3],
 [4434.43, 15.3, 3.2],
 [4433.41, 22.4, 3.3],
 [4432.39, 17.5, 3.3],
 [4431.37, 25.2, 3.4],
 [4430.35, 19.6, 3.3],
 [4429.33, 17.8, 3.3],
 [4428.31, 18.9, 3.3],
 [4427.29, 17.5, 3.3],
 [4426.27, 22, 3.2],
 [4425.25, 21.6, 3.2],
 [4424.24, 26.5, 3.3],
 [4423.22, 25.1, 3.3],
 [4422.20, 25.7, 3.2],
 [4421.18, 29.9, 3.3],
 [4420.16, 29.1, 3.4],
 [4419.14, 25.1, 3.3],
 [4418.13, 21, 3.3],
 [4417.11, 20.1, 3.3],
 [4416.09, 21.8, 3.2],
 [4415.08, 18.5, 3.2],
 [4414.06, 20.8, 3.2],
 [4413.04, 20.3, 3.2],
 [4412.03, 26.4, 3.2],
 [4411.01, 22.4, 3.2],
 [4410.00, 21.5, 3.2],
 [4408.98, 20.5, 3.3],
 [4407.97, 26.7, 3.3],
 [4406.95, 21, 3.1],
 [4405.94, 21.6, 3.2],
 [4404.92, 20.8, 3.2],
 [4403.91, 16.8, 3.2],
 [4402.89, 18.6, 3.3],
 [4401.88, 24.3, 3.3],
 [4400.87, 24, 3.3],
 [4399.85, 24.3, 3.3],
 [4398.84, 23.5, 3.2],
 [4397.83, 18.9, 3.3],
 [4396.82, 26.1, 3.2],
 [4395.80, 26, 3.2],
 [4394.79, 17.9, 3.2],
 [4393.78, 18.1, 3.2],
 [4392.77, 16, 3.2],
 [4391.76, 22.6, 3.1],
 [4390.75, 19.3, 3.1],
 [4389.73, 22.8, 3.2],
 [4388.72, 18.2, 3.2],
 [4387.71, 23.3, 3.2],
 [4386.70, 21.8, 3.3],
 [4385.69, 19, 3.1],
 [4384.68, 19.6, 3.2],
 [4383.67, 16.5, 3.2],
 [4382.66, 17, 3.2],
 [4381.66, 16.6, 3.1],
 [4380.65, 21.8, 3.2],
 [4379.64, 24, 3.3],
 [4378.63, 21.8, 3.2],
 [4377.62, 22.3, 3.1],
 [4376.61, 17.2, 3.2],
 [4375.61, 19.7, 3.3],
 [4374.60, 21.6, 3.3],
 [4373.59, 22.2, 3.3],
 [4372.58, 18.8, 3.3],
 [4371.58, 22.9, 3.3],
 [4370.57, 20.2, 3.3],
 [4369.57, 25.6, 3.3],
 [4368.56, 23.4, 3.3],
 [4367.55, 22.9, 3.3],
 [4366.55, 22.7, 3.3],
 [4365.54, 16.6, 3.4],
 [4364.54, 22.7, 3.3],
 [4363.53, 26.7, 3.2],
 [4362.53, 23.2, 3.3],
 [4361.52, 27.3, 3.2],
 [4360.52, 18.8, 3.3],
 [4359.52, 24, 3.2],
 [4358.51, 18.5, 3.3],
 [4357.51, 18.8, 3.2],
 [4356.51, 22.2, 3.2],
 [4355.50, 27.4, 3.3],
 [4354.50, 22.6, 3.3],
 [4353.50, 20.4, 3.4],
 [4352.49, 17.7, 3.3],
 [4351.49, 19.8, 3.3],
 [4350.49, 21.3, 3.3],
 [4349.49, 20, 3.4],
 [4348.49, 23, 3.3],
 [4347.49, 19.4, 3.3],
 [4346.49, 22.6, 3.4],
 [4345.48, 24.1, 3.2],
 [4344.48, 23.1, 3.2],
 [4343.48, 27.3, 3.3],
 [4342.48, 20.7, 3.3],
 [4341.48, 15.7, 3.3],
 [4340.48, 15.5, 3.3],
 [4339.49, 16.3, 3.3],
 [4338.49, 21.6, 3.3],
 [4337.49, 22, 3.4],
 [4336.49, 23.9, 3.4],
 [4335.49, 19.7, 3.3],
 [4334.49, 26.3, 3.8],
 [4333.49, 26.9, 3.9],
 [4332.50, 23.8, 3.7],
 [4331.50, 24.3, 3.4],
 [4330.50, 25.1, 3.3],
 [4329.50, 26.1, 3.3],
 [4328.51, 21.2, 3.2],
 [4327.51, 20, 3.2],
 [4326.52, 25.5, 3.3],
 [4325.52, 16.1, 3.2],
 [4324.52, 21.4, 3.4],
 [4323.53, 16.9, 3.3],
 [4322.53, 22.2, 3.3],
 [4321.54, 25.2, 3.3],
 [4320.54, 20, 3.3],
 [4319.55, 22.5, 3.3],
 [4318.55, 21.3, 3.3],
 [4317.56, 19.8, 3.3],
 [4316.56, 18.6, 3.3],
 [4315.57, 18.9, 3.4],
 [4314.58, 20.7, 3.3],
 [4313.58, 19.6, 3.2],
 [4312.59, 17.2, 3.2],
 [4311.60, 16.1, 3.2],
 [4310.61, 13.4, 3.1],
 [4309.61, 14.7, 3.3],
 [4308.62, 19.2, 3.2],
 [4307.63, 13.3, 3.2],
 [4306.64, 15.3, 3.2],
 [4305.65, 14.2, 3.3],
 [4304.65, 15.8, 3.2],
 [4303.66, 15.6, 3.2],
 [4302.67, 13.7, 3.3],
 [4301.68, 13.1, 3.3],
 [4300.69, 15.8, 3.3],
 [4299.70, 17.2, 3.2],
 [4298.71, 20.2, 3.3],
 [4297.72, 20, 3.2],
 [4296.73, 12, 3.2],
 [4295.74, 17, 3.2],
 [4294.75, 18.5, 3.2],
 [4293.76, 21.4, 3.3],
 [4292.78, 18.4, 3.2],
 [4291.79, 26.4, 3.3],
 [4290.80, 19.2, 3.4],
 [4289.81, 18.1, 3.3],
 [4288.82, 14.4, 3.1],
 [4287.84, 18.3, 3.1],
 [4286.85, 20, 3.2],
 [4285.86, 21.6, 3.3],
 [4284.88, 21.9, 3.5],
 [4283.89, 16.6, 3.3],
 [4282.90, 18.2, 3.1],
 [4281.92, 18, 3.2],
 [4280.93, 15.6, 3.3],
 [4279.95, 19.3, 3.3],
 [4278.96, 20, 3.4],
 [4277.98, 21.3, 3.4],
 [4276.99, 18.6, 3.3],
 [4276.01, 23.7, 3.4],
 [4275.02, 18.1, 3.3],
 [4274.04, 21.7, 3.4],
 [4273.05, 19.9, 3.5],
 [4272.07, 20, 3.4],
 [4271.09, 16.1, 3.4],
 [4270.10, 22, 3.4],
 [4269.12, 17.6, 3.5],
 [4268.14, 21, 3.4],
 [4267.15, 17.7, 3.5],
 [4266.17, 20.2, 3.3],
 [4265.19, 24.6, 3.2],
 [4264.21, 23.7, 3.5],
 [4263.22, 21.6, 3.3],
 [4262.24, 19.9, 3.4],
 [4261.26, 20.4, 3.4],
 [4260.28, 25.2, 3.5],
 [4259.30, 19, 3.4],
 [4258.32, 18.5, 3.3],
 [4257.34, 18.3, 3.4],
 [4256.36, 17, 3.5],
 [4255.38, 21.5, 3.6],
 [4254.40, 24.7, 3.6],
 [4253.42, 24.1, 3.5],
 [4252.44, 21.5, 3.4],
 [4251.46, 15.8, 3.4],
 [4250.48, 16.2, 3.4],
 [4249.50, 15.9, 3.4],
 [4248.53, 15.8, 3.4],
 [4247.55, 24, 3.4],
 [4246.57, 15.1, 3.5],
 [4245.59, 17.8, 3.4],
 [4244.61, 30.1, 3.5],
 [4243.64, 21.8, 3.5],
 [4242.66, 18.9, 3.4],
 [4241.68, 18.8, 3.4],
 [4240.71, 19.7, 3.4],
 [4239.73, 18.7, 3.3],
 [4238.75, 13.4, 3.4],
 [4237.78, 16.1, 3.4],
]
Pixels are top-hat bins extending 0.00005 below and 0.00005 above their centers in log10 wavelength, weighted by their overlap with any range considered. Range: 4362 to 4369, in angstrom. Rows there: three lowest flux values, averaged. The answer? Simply 21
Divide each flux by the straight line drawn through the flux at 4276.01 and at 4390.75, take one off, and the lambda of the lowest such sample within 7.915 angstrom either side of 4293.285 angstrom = 4296.73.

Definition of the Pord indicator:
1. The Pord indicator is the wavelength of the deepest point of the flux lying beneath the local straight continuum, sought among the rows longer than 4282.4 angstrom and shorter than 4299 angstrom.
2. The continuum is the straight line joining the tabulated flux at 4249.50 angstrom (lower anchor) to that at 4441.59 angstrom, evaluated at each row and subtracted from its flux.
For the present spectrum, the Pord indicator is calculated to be 4296.73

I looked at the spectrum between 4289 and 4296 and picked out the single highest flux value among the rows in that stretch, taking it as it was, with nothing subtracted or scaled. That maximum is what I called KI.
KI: 26.4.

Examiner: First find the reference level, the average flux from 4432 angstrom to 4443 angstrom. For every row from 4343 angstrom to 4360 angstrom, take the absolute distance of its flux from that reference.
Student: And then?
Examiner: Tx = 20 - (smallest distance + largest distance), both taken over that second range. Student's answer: 14.8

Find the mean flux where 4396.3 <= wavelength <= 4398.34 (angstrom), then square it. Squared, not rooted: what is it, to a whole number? 506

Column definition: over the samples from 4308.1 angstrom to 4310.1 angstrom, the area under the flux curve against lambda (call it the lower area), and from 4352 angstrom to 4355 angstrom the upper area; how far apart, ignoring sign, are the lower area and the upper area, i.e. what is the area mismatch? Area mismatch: 27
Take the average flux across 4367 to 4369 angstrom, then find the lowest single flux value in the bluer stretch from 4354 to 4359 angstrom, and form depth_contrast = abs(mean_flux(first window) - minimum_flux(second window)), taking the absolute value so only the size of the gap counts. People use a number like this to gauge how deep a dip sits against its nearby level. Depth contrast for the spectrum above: 4.6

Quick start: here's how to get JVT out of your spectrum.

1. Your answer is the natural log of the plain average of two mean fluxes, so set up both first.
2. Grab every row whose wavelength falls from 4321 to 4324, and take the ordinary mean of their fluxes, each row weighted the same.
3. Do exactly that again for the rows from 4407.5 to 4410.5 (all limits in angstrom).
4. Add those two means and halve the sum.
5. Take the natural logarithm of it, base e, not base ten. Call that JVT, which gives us 3.10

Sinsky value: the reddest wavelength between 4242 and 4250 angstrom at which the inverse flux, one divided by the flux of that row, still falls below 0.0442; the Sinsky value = 4247.55 angstrom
